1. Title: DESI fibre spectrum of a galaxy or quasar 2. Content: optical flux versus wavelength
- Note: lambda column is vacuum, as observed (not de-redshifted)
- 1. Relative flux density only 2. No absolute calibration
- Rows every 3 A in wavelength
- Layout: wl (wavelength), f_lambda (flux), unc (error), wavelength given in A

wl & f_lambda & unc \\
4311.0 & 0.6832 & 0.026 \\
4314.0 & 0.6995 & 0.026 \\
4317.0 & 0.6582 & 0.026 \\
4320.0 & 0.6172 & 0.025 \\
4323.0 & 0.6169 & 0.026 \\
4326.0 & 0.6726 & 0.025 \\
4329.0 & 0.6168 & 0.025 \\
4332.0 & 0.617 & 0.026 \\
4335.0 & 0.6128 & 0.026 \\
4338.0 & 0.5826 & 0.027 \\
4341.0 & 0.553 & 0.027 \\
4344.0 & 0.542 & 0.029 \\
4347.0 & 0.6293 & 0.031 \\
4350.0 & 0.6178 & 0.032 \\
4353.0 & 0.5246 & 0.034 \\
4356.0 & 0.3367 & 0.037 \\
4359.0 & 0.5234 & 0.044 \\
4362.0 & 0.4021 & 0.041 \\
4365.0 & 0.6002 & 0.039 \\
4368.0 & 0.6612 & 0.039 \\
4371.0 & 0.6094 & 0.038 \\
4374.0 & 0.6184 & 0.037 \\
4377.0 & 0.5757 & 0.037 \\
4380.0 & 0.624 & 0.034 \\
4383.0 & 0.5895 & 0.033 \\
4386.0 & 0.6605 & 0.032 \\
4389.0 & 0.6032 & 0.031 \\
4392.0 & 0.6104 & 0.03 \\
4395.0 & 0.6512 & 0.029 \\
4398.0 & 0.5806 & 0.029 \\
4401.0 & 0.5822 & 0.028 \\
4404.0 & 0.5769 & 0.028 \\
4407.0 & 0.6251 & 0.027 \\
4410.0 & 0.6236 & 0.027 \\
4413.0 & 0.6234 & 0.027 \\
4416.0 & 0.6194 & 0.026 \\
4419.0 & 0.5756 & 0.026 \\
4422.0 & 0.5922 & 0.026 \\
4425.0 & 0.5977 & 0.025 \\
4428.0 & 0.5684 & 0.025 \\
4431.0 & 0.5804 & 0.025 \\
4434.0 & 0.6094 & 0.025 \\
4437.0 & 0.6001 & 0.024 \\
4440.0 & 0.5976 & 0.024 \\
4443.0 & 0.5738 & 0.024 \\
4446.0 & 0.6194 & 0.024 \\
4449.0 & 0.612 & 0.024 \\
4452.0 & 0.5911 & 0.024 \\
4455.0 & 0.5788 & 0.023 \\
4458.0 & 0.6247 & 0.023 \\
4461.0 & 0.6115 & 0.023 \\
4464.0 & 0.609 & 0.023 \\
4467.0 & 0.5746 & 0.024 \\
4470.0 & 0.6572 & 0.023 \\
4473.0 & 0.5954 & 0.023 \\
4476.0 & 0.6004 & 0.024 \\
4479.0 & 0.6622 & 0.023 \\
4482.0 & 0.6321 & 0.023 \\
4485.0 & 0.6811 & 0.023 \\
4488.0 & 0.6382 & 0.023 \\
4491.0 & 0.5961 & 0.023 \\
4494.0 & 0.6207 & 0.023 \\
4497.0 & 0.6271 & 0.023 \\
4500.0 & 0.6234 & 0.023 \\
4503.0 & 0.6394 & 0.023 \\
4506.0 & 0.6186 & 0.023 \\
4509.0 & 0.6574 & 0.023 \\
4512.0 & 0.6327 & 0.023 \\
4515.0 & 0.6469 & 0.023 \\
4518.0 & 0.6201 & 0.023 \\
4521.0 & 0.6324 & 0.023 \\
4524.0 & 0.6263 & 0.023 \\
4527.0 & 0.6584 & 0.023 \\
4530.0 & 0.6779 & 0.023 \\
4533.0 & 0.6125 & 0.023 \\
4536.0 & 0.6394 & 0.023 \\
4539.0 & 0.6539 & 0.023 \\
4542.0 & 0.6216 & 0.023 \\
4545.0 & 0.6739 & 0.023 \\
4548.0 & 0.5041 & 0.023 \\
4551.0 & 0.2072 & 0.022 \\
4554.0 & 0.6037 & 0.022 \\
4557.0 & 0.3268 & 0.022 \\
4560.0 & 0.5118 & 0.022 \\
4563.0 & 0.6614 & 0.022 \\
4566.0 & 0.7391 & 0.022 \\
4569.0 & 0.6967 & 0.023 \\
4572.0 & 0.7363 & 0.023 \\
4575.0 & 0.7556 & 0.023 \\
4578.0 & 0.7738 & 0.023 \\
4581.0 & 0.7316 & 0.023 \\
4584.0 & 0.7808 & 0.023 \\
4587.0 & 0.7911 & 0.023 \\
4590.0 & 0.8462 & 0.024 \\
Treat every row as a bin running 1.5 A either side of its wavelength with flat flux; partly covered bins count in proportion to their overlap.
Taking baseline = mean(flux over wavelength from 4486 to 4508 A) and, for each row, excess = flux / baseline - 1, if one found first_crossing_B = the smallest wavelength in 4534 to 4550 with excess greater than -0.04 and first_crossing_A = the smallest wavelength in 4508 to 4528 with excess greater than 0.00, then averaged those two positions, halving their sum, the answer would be 4522.5 A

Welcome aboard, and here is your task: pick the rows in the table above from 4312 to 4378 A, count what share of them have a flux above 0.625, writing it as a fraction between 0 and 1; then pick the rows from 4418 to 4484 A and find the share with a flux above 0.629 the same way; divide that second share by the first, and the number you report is 0.6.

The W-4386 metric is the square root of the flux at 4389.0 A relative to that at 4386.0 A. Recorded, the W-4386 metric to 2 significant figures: 0.96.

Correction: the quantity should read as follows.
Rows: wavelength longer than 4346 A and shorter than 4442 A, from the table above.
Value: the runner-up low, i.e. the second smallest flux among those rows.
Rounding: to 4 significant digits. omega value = 0.4021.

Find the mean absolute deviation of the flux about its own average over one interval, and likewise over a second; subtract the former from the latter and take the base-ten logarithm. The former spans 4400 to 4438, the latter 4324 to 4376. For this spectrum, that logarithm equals -1.3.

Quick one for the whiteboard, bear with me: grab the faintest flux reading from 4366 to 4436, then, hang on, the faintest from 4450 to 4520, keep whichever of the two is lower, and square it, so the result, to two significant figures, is 0.32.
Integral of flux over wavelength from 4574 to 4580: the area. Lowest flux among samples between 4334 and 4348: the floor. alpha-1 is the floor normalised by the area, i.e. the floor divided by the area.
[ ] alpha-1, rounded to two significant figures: 0.12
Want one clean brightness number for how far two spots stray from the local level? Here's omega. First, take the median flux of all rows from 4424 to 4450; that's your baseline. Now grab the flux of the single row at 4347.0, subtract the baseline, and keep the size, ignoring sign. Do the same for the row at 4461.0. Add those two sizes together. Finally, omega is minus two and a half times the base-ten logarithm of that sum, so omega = 3.4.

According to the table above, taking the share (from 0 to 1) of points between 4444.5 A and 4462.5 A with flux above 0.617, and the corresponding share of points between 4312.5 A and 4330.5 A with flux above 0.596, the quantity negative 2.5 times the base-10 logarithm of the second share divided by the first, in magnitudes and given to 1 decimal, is -1.2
